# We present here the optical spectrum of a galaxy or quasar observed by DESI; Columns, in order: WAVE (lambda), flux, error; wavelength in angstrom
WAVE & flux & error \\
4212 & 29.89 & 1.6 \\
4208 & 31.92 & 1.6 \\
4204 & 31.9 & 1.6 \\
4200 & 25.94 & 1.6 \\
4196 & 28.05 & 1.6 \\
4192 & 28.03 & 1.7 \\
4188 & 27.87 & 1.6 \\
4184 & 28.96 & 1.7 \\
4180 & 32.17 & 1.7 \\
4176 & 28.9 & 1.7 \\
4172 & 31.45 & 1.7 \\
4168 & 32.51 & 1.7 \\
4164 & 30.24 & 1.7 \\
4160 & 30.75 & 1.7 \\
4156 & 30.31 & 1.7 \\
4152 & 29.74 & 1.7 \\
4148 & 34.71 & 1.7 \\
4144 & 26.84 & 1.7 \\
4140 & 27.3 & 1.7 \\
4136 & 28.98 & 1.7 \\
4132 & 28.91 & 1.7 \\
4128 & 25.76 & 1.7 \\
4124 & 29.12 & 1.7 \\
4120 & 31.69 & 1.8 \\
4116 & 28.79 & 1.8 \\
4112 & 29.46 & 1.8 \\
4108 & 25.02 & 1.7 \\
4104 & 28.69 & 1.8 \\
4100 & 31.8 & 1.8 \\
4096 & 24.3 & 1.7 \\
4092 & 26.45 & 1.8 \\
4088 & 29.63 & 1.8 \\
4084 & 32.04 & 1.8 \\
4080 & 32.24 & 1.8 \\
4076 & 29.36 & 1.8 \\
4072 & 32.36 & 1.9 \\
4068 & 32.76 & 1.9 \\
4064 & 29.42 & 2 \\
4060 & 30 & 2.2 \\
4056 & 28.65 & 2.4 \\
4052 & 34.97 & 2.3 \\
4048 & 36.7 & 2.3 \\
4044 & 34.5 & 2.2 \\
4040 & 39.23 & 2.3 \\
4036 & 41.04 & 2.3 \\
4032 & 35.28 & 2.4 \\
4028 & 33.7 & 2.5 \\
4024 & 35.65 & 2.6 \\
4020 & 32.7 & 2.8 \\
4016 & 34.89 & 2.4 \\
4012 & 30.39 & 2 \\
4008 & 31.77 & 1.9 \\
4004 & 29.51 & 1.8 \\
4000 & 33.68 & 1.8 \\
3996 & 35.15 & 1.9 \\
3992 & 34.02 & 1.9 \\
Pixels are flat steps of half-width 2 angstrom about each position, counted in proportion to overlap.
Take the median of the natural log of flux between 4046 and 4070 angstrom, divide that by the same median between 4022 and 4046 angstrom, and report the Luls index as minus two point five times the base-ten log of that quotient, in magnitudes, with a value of 0.038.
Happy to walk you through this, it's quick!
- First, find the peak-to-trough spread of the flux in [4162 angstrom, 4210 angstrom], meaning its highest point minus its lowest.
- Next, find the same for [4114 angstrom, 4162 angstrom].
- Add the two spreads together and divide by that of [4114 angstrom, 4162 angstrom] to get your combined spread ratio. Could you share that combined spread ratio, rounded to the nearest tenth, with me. 1.7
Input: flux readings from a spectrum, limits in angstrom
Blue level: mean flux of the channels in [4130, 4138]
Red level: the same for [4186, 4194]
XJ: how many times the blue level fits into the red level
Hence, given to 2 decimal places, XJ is 0.97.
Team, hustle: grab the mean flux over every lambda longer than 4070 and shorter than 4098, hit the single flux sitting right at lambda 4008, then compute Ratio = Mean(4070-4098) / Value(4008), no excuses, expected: 0.93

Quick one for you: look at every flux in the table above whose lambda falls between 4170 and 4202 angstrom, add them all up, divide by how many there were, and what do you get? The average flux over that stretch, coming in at 28.9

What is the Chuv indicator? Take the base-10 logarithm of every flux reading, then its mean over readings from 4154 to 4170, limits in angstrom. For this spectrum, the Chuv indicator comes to 1.49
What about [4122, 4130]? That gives 1.44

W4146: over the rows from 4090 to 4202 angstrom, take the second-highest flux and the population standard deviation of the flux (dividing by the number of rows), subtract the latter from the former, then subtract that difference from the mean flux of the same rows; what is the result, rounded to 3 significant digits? -1.11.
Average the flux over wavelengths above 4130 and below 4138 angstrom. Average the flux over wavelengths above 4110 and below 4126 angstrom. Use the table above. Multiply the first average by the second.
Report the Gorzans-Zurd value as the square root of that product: 29.4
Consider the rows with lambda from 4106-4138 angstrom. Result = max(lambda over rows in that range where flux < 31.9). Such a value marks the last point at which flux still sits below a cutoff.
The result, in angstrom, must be 4136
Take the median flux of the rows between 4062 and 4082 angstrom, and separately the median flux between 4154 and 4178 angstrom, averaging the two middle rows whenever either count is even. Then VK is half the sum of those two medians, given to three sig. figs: 31.4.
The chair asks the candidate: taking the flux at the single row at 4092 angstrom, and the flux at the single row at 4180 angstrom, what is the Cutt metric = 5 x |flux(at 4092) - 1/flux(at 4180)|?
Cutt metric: 132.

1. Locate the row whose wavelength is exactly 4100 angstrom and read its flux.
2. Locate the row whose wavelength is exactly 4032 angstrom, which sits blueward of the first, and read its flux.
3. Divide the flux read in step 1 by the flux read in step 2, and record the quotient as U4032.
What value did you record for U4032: 0.90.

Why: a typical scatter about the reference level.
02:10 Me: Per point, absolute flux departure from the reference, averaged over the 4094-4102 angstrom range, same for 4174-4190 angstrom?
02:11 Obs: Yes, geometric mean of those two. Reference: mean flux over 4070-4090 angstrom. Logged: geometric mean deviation 2.9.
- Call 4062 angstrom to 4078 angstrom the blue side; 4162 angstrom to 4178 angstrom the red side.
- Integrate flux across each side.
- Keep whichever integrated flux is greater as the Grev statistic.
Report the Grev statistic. 496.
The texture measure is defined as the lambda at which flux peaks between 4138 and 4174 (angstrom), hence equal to 4148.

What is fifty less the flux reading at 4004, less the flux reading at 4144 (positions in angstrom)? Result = -6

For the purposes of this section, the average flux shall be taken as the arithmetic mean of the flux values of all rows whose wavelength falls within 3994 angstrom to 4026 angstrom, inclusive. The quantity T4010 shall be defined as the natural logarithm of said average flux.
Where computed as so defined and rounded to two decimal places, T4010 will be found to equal 3.50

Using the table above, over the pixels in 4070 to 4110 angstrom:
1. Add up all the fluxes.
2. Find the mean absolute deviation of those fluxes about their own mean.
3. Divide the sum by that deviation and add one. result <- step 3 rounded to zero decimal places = 120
